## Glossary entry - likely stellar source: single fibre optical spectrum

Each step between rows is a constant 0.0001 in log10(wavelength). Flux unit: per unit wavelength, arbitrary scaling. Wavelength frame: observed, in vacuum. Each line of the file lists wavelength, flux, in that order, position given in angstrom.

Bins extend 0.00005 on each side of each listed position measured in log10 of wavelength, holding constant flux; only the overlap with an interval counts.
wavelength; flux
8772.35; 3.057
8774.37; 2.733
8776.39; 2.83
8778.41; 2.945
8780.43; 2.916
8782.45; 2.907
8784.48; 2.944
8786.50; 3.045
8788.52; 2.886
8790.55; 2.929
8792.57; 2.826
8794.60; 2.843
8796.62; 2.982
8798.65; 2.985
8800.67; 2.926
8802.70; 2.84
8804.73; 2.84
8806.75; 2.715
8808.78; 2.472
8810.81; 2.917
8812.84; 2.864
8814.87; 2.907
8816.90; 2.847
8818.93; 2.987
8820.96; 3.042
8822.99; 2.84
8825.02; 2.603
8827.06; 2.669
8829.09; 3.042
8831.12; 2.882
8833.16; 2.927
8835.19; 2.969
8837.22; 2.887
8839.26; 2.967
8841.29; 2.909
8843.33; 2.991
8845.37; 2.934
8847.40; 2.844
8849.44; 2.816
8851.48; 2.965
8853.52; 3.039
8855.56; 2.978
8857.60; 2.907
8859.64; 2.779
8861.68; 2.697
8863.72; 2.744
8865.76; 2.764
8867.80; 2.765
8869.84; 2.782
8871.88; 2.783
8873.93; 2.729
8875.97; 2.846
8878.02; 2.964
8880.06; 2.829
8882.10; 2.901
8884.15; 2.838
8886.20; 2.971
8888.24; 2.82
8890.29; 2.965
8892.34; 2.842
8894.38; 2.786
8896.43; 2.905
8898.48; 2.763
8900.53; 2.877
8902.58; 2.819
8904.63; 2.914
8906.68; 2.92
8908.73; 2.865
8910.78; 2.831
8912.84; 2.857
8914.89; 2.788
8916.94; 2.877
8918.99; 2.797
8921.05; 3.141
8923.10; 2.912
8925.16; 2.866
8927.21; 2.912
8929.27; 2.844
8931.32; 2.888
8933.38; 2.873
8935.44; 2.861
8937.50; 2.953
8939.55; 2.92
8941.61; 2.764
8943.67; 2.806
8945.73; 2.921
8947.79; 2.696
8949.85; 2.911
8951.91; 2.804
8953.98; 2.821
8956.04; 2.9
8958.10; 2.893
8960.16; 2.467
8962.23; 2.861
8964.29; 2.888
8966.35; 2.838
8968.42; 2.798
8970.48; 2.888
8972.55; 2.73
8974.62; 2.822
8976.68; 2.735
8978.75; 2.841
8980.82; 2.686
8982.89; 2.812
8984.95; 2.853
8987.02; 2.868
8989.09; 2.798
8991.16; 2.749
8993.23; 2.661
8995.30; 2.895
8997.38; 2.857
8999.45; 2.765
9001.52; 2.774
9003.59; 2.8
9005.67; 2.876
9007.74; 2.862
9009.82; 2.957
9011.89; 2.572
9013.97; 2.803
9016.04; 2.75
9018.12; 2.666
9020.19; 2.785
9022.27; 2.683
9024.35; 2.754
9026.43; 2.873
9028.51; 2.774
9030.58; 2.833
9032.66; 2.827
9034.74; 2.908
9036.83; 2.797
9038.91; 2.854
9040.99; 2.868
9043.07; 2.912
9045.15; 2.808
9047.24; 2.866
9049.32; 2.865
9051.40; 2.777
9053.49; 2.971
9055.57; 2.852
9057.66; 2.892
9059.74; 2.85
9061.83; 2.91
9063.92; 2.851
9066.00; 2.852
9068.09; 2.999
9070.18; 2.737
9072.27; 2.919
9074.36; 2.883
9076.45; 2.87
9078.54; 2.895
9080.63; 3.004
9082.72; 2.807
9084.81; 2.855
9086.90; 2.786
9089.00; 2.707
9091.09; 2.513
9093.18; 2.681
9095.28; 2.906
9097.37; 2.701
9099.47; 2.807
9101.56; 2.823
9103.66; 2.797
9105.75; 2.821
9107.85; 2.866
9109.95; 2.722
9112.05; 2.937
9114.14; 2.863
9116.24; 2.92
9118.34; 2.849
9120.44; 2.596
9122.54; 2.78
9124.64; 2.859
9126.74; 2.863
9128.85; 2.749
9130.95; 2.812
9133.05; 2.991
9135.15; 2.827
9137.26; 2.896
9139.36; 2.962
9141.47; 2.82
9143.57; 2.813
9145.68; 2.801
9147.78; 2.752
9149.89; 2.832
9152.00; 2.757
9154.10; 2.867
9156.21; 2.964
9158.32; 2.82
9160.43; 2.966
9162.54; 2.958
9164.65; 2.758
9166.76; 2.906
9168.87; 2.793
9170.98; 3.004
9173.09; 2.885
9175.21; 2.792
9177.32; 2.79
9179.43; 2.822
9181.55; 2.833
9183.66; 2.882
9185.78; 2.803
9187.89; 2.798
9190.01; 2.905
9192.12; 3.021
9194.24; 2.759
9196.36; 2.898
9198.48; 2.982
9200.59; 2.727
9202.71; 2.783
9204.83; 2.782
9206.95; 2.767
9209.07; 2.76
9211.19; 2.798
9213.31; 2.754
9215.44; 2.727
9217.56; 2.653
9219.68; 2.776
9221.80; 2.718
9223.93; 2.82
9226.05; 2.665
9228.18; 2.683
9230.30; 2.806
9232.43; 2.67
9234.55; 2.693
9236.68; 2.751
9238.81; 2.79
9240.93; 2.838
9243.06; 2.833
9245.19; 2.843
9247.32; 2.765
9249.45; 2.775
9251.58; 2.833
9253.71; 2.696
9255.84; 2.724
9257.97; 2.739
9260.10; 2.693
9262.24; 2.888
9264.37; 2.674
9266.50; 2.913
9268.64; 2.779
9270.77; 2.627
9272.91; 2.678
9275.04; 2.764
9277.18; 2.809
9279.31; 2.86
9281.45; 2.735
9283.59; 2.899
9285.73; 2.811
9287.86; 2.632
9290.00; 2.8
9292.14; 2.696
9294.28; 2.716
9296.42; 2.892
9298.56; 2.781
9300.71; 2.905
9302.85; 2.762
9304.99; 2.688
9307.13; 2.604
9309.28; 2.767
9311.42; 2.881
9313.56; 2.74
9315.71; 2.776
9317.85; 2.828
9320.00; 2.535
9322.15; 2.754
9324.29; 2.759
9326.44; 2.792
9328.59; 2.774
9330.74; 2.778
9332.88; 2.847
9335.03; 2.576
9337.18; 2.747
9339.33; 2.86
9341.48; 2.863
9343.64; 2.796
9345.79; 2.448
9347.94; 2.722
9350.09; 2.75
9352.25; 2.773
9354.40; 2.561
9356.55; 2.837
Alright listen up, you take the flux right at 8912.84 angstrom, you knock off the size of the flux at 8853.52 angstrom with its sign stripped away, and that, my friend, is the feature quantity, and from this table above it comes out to -0.18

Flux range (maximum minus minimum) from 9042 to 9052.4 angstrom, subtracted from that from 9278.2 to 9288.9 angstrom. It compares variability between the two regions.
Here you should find 0.13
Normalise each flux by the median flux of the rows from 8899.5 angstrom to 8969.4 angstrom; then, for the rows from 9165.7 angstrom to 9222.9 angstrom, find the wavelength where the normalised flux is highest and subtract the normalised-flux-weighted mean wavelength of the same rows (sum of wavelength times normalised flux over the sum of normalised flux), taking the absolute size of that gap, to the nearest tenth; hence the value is 1.9 angstrom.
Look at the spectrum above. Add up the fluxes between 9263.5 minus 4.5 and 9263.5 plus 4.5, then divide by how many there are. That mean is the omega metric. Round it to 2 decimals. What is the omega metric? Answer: 2.79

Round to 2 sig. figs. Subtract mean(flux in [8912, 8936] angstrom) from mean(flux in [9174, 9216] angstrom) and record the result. -0.066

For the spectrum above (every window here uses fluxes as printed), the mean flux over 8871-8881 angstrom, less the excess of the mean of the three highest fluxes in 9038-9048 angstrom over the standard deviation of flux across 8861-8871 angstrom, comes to -0.02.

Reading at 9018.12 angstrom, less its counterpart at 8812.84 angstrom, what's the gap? -0.20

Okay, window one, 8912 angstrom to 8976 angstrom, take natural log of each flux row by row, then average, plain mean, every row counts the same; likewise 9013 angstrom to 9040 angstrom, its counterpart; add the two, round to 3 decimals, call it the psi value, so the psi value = 2.073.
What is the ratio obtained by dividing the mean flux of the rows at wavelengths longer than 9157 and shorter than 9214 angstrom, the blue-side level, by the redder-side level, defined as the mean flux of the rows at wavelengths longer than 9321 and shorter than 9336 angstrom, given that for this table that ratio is 1.032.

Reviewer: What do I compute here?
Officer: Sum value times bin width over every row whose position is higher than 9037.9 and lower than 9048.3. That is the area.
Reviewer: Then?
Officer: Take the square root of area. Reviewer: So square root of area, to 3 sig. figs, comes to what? 5.46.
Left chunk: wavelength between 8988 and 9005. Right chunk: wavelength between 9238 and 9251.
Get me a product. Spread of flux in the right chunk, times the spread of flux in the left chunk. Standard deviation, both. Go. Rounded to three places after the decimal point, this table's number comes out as 0.002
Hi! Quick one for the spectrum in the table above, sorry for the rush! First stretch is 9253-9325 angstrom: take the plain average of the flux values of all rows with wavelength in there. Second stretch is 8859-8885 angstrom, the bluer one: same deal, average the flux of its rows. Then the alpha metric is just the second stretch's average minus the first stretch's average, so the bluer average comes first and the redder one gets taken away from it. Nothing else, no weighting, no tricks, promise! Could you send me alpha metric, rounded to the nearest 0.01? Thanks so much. 0.04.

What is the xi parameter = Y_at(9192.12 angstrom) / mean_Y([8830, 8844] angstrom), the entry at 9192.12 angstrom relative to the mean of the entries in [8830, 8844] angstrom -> 1.030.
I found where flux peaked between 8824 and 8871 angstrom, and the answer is 8829.09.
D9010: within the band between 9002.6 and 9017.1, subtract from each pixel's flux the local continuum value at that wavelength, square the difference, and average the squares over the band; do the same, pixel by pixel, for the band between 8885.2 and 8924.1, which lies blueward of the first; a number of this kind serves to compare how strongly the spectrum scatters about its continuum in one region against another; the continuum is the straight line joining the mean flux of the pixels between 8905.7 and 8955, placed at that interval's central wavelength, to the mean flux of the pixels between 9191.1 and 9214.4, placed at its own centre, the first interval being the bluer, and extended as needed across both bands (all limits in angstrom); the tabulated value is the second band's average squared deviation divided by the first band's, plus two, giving 2.5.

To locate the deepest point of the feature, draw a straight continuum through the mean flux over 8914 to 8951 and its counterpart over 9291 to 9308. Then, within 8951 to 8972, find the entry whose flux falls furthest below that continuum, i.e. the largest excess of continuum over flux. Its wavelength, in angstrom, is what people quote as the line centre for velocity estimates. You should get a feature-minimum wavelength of 8960.16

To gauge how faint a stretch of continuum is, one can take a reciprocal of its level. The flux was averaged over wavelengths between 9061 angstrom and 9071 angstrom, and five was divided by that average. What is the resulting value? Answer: 1.74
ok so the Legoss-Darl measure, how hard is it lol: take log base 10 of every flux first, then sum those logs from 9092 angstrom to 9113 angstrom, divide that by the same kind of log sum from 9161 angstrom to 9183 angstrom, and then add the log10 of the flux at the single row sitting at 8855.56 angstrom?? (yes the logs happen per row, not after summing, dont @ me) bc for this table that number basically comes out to 1.46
